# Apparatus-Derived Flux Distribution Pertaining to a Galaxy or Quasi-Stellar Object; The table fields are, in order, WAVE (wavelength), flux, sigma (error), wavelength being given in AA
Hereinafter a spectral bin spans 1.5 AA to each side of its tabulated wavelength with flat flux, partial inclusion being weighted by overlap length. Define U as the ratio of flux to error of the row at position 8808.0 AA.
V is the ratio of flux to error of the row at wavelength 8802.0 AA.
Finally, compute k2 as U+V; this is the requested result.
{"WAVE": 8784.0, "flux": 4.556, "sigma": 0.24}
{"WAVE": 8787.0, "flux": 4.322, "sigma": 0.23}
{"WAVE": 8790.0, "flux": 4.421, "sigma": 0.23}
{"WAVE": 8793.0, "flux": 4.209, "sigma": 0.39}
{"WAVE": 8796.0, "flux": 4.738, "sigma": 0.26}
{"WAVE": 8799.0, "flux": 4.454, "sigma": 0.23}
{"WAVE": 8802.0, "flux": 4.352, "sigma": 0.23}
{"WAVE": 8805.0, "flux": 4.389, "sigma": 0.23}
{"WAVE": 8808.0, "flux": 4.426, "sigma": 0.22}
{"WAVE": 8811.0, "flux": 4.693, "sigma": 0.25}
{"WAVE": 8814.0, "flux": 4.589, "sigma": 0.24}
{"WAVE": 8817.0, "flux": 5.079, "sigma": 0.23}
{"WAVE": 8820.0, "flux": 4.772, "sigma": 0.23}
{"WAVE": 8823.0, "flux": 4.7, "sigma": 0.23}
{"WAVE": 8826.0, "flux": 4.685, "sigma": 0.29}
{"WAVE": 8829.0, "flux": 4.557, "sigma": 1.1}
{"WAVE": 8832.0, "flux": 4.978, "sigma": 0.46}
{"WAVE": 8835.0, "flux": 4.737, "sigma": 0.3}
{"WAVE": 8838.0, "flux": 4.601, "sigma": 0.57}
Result 39.0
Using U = 20.1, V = 19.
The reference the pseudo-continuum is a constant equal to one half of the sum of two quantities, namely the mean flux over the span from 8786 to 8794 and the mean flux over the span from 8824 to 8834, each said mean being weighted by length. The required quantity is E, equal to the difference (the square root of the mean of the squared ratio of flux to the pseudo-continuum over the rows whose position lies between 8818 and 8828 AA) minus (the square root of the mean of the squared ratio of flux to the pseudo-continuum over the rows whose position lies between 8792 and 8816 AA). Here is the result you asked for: 0.0518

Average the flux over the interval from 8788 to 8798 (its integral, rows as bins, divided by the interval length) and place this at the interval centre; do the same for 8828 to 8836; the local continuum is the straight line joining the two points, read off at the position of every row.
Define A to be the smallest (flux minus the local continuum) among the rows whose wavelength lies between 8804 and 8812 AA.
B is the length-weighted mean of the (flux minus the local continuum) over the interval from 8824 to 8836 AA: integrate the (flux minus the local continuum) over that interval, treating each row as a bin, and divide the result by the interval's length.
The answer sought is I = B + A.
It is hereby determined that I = -0.176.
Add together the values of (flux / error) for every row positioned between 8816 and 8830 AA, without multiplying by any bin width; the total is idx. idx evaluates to 84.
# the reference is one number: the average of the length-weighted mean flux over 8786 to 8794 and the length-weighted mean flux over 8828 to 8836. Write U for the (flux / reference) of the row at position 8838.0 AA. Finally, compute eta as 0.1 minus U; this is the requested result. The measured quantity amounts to -0.91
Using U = 1.01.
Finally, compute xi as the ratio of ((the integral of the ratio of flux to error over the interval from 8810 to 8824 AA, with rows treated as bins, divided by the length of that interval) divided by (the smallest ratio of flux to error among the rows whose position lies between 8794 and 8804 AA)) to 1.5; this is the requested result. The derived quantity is 0.74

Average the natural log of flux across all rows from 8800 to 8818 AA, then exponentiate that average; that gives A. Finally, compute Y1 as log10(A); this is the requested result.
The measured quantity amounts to 0.66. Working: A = 4.6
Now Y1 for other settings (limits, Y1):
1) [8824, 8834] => 0.68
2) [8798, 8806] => 0.64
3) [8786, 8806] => 0.64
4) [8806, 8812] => 0.66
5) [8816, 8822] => 0.69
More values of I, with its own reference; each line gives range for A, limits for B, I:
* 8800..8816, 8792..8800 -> -0.162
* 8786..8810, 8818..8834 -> -0.213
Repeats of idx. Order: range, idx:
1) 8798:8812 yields 96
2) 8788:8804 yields 87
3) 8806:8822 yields 101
